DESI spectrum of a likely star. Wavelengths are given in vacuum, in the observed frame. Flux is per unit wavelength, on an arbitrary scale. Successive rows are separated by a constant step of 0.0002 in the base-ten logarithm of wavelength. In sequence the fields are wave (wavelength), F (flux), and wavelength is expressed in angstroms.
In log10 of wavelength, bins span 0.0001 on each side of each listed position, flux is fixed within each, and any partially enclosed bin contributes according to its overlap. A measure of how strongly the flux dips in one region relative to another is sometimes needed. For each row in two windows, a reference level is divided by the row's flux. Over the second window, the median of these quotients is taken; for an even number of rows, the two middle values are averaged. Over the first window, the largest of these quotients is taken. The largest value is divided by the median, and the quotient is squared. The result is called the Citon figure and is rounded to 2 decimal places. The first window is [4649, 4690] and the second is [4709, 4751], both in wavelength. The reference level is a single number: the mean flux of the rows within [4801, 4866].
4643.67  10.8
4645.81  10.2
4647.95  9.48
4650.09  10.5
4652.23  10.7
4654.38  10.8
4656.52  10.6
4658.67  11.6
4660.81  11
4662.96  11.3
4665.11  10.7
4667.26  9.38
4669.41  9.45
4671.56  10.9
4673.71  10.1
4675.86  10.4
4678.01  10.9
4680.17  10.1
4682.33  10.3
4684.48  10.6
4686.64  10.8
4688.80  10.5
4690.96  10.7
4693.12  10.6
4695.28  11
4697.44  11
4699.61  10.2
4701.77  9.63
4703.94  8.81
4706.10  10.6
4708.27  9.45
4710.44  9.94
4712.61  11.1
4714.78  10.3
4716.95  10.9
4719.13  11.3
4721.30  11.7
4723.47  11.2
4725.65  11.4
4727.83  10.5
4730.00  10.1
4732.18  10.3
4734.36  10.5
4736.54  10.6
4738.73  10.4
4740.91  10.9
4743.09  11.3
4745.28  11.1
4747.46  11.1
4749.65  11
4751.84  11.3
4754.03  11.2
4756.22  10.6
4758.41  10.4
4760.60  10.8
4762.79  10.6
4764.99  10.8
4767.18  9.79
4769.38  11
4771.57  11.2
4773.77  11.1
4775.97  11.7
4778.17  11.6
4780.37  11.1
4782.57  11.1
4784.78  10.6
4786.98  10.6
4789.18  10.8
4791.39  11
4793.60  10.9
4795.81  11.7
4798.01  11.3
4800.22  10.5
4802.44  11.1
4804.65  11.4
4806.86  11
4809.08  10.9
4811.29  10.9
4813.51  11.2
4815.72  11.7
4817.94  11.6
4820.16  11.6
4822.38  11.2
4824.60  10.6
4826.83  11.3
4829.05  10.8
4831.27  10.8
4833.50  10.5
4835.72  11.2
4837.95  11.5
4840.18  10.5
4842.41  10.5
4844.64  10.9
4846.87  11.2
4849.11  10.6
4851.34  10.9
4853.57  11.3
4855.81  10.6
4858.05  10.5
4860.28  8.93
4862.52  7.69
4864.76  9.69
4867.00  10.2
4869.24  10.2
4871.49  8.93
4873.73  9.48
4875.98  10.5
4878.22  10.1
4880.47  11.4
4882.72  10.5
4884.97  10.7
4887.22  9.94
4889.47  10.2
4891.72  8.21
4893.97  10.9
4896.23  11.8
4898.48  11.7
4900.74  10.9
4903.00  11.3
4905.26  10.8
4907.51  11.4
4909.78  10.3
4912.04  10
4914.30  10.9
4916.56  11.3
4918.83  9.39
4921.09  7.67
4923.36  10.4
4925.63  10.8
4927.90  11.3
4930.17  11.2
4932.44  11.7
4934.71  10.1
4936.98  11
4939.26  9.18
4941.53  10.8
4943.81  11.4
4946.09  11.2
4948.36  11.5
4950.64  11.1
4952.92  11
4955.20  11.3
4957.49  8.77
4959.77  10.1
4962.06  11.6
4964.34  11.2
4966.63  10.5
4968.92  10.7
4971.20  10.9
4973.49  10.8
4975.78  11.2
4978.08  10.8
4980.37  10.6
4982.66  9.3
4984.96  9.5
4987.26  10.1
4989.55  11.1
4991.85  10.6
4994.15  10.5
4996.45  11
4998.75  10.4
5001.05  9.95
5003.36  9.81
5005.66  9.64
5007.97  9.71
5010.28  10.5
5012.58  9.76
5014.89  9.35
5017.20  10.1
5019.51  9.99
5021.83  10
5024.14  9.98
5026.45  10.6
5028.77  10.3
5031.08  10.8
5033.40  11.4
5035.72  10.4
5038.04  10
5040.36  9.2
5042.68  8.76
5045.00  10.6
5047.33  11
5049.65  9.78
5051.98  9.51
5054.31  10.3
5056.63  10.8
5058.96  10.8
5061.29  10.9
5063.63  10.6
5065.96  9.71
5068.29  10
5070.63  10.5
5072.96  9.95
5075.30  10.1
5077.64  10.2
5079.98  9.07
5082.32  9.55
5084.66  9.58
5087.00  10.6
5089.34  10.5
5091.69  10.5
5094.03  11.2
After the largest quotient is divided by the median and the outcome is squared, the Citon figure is 1.35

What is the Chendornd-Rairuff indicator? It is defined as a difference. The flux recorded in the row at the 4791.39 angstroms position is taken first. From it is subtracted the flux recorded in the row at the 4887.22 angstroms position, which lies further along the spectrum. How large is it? 1.1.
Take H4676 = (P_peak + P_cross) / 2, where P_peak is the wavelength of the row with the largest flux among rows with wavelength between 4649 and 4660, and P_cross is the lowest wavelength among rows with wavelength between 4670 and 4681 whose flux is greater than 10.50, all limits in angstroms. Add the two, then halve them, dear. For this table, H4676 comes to 4665.1 angstroms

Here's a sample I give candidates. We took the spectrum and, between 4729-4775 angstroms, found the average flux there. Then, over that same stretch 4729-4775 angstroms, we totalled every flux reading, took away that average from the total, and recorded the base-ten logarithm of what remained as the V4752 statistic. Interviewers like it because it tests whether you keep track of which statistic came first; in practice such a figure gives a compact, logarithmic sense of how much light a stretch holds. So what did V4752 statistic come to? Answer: 2.33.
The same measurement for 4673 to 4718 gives 2.32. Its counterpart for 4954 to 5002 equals 2.32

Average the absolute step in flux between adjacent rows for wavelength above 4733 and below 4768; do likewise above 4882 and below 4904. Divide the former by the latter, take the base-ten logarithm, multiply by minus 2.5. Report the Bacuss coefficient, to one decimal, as 1.2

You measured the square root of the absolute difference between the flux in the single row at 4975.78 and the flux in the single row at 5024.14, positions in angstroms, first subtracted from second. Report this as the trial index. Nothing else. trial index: 1.1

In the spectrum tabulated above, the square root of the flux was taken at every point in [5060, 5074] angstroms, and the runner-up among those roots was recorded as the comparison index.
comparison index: 3.26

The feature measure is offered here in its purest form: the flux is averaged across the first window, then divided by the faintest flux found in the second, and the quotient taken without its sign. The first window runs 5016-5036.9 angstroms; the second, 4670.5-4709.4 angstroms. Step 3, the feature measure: 1.18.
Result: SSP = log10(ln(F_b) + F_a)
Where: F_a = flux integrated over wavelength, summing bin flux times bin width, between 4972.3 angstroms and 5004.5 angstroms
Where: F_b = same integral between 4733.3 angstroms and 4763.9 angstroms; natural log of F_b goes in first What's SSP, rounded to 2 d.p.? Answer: 2.53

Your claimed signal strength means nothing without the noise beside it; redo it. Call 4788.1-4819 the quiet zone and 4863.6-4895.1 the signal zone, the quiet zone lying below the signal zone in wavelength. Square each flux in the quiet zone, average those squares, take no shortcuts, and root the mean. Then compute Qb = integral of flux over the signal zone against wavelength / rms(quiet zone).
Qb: 28.4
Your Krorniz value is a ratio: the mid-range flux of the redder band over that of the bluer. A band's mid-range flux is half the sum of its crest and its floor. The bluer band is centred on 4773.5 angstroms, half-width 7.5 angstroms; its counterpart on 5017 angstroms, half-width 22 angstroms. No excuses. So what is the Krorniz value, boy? 0.97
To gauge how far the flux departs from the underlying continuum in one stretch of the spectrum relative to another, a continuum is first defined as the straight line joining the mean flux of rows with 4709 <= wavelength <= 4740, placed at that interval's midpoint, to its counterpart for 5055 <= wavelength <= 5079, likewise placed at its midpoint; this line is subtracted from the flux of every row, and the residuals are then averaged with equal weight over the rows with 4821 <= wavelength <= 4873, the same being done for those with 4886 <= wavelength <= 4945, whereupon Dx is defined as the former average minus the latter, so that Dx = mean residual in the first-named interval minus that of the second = -0.2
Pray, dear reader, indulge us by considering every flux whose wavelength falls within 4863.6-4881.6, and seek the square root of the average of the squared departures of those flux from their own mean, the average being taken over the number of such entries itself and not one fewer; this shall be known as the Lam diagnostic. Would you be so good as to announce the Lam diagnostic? 0.7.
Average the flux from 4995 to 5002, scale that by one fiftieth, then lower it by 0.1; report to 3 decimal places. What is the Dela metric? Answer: 0.109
